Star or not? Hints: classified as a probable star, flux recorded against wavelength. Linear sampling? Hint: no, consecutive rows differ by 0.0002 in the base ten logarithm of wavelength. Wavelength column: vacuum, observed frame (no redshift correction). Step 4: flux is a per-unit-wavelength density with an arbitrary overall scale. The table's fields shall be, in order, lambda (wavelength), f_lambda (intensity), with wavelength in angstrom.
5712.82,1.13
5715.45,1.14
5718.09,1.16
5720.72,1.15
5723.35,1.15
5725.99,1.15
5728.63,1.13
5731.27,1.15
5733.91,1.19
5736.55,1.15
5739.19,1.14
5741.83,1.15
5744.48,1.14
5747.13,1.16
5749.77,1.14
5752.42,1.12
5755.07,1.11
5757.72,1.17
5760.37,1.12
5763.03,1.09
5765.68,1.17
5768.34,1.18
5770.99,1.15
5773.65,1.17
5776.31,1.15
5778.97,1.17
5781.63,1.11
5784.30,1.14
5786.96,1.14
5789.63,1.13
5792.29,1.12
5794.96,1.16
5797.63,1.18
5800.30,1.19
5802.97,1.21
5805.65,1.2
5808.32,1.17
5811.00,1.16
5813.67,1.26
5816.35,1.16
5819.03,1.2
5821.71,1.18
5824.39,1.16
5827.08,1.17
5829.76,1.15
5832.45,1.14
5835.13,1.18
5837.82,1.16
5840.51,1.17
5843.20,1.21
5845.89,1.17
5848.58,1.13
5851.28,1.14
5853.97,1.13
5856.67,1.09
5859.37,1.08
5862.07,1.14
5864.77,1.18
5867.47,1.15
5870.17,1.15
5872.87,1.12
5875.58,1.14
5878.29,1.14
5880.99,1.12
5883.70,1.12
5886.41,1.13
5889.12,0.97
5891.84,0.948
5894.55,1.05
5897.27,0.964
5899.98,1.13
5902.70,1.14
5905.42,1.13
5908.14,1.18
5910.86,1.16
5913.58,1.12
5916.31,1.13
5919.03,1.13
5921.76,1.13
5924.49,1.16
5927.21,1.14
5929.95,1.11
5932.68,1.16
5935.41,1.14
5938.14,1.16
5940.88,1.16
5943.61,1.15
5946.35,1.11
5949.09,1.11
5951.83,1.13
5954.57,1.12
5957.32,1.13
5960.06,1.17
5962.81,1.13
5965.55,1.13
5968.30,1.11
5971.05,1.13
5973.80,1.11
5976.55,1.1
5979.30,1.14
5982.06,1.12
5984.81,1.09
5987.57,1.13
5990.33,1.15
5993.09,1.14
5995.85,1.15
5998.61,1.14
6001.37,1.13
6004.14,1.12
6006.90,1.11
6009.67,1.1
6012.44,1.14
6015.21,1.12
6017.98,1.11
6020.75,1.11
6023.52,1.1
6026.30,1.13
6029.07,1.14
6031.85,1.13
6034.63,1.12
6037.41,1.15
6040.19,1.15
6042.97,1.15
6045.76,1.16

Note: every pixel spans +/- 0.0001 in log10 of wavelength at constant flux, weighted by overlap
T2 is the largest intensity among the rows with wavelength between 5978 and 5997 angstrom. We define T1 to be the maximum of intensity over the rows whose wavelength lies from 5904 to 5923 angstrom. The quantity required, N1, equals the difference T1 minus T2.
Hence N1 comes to 0.03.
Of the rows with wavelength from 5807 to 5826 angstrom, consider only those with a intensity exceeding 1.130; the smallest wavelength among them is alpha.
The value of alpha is 5808.32 angstrom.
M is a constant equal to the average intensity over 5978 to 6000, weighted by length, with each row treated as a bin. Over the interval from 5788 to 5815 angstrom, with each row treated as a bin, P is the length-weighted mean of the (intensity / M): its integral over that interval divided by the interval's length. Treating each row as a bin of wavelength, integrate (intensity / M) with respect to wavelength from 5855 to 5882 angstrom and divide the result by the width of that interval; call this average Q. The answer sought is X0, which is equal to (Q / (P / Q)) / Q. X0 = 0.96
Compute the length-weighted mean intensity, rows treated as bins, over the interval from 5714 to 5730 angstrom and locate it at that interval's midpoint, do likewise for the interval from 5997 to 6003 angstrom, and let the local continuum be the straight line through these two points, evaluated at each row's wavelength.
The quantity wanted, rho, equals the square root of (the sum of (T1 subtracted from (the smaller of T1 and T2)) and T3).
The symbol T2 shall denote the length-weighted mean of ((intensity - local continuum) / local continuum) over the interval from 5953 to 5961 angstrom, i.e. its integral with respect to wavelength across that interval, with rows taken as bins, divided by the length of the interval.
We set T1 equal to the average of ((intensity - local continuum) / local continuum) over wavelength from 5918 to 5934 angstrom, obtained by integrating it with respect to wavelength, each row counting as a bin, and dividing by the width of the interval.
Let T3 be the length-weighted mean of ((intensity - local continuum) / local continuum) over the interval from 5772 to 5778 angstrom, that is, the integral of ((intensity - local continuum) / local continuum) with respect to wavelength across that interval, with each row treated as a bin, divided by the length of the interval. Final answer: 0.118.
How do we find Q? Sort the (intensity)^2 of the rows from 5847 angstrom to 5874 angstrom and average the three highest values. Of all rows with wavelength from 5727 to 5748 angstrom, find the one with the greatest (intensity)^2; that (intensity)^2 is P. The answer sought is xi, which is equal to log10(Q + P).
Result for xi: 0.441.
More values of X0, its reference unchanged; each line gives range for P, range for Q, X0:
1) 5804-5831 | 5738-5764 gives 0.96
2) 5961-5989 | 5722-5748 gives 1.03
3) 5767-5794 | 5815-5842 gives 1.02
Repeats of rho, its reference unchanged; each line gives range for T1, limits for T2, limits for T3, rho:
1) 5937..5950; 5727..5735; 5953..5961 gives 0.037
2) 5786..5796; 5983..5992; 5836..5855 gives 0.108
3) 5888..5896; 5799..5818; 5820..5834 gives 0.130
